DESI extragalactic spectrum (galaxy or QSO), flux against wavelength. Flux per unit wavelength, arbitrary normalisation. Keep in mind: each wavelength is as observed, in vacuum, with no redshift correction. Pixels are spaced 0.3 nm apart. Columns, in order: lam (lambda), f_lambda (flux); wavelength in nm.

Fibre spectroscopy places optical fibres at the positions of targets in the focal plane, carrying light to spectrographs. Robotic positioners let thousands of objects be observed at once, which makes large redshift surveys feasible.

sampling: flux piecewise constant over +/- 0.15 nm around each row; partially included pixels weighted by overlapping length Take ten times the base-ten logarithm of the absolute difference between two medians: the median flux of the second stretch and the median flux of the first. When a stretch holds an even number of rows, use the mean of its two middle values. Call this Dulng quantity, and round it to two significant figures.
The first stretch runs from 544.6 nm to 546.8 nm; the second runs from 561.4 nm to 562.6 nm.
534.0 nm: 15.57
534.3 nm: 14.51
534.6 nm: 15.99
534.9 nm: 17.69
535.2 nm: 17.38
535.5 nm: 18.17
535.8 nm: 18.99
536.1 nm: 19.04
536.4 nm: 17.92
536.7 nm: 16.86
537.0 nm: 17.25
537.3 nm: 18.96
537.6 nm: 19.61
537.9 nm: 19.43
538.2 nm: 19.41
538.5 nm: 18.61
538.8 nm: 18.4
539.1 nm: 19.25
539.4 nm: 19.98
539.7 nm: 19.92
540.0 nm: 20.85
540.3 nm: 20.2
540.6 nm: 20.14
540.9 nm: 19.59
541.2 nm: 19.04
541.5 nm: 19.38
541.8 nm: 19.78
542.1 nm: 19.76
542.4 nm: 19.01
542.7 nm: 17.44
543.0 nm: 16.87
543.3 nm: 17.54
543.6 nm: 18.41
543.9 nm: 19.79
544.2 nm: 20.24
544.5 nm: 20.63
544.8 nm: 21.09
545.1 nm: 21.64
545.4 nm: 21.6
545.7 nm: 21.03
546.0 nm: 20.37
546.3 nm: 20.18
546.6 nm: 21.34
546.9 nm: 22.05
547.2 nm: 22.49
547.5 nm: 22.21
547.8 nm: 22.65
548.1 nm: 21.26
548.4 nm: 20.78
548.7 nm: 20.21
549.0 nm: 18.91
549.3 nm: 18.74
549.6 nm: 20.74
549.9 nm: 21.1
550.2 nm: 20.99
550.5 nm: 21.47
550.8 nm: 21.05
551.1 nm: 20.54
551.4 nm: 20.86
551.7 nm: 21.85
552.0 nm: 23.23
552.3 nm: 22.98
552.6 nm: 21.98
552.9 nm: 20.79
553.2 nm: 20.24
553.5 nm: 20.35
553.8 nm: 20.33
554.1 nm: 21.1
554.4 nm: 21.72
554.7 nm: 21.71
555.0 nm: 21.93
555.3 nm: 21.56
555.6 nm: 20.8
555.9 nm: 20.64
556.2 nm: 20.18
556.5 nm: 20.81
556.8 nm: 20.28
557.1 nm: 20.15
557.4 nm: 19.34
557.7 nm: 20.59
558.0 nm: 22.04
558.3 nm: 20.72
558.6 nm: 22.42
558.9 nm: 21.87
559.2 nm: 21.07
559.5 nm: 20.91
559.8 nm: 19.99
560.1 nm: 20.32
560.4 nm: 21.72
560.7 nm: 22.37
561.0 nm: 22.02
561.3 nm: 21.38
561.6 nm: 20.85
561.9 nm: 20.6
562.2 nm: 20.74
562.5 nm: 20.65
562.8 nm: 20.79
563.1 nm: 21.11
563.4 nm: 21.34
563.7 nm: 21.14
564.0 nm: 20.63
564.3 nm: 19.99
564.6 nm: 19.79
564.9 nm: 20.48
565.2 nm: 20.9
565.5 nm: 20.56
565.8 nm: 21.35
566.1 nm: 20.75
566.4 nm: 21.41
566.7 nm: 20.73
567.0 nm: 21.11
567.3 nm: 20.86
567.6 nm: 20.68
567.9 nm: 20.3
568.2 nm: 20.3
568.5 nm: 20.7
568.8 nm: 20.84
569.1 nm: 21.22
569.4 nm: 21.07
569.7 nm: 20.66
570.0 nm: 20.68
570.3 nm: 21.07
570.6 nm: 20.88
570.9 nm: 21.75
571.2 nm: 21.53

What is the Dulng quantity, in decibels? -4.0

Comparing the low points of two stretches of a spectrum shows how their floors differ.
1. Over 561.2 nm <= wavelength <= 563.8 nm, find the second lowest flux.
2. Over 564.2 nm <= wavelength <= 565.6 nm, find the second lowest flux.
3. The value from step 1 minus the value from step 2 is 0.7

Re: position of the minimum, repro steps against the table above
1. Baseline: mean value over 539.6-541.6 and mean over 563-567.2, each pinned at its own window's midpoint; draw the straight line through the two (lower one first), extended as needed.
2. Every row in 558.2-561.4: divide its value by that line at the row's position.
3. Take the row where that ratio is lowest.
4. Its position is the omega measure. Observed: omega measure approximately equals 559.8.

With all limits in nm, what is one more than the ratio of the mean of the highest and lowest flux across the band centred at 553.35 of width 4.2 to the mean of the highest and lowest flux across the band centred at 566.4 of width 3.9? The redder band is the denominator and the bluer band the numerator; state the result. 2.06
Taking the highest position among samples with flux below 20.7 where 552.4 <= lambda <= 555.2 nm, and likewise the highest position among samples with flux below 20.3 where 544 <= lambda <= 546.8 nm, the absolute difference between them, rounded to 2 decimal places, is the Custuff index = 7.50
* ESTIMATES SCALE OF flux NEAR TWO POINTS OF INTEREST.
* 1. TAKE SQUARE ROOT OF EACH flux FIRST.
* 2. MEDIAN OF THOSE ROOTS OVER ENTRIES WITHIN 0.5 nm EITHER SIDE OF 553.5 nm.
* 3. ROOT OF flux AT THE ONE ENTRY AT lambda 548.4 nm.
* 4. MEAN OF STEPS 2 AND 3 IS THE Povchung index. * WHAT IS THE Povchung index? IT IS 4.53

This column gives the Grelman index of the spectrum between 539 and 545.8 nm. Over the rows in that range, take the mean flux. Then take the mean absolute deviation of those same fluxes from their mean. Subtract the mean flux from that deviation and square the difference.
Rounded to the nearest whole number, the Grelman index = 352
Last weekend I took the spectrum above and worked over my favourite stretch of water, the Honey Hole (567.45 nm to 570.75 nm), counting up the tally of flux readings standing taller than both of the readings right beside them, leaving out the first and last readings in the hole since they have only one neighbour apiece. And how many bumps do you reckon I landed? 2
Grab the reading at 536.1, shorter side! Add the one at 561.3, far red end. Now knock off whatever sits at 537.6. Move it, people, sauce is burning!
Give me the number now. 20.8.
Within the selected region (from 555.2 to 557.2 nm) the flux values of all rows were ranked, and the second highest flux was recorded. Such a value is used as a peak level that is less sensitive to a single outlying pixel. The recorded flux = 20.81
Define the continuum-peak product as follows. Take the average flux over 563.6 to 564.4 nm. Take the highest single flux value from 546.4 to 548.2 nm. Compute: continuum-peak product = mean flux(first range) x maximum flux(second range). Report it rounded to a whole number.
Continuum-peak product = 466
